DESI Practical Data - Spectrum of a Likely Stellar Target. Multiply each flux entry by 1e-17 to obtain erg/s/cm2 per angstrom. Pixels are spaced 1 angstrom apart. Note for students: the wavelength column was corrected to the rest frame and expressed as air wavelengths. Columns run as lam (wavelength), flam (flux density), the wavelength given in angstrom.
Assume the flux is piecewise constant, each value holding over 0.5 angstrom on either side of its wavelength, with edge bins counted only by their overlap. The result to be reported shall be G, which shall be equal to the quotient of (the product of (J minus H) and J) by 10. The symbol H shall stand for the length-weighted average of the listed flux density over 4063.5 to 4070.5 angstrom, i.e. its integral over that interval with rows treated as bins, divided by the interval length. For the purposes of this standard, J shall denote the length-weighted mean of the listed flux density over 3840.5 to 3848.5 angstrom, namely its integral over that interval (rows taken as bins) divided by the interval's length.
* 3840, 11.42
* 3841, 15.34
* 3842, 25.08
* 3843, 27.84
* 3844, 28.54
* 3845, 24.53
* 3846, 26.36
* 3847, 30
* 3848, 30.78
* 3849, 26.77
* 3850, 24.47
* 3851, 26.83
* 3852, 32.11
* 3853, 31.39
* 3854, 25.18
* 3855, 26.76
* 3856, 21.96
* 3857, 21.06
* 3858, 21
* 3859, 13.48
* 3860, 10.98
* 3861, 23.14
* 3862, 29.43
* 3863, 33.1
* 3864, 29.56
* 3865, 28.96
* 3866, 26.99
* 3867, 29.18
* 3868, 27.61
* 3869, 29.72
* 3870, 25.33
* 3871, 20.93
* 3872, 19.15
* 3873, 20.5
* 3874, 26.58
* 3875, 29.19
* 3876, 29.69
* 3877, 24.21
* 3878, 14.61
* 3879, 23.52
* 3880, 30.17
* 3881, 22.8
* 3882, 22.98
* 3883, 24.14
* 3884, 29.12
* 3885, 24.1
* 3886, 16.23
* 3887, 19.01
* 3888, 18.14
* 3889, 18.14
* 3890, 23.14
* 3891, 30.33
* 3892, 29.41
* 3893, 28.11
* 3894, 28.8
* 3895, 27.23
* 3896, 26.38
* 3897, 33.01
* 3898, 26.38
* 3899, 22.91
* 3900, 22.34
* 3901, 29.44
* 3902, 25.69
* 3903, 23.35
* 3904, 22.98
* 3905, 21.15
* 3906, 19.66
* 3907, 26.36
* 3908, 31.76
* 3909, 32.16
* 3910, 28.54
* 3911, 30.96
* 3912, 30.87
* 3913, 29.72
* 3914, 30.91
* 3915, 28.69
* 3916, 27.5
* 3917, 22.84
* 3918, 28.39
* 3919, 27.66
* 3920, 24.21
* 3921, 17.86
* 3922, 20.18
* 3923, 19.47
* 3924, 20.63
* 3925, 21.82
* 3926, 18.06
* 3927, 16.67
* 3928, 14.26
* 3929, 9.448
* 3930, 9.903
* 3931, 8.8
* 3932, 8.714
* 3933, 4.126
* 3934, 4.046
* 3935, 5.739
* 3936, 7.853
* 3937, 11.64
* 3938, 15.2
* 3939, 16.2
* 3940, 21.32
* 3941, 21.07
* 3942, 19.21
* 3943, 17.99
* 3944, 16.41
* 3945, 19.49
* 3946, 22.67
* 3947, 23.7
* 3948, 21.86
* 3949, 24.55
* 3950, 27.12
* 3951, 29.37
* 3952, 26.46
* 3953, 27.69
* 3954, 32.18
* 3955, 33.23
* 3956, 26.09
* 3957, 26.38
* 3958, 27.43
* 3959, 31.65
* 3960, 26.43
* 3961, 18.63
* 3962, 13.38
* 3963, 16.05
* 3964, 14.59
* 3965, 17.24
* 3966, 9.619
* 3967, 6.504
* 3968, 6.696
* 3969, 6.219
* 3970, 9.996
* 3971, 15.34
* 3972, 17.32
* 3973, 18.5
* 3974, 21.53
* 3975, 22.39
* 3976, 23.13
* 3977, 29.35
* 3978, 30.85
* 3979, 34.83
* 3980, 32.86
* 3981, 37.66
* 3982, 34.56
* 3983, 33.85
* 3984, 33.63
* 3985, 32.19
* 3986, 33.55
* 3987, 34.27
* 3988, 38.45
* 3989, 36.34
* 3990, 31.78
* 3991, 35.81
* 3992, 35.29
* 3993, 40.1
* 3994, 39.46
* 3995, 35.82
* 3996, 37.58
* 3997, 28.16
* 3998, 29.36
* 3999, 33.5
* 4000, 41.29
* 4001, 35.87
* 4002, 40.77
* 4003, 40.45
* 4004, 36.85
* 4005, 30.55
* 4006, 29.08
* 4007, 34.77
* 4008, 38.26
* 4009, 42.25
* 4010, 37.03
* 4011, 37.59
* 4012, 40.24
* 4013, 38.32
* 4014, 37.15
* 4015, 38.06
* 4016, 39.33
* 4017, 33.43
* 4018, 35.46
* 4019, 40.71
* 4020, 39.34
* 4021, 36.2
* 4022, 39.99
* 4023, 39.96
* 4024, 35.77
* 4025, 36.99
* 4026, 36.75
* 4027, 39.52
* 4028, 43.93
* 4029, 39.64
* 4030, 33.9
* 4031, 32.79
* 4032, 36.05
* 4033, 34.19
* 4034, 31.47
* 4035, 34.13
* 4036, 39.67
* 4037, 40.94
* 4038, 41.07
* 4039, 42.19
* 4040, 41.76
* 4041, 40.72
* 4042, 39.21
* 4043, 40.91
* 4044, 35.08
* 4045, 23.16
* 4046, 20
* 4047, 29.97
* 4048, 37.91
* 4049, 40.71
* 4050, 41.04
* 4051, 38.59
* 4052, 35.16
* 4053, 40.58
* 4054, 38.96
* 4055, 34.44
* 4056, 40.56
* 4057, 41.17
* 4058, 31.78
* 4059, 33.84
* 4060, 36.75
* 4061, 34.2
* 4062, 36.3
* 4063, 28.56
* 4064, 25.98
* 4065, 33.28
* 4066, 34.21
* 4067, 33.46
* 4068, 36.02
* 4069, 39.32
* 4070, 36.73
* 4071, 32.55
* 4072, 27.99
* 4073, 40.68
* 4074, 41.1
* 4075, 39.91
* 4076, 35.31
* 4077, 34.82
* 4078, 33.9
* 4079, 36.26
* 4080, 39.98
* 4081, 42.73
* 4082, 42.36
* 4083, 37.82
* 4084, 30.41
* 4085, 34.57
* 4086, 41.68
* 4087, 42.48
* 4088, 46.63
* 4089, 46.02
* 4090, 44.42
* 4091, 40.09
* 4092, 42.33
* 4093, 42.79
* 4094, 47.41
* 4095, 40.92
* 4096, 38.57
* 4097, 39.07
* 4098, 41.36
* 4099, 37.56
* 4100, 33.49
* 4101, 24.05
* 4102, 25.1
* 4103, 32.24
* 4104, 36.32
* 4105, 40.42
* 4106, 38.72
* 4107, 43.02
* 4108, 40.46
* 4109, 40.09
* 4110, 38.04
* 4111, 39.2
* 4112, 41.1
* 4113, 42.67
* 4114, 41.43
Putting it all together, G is -21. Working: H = 34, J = 26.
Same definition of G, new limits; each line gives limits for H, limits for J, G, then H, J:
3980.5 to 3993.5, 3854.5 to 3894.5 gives -26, 35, 24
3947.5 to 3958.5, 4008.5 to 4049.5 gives 36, 27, 37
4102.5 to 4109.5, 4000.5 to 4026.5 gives -5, 39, 37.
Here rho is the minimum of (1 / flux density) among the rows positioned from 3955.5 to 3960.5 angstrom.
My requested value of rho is 0.032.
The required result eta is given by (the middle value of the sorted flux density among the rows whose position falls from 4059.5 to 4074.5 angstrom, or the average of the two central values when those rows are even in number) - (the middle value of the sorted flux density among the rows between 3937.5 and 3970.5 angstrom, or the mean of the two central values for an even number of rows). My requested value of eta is 13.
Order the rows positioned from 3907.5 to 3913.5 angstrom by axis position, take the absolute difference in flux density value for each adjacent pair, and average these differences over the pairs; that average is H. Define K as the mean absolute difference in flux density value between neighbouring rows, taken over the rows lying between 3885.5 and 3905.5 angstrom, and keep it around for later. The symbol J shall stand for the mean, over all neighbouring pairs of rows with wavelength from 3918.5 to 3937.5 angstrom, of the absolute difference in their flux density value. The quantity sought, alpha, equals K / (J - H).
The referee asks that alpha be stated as 3.7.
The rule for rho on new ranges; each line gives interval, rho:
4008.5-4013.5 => 0.024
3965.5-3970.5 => 0.100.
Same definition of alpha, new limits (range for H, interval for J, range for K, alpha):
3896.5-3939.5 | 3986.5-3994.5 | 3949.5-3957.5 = 7.2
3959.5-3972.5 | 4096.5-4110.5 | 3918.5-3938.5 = 28.4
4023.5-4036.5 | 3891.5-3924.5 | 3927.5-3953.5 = -9.1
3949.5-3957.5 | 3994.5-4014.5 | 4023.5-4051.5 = 3.3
